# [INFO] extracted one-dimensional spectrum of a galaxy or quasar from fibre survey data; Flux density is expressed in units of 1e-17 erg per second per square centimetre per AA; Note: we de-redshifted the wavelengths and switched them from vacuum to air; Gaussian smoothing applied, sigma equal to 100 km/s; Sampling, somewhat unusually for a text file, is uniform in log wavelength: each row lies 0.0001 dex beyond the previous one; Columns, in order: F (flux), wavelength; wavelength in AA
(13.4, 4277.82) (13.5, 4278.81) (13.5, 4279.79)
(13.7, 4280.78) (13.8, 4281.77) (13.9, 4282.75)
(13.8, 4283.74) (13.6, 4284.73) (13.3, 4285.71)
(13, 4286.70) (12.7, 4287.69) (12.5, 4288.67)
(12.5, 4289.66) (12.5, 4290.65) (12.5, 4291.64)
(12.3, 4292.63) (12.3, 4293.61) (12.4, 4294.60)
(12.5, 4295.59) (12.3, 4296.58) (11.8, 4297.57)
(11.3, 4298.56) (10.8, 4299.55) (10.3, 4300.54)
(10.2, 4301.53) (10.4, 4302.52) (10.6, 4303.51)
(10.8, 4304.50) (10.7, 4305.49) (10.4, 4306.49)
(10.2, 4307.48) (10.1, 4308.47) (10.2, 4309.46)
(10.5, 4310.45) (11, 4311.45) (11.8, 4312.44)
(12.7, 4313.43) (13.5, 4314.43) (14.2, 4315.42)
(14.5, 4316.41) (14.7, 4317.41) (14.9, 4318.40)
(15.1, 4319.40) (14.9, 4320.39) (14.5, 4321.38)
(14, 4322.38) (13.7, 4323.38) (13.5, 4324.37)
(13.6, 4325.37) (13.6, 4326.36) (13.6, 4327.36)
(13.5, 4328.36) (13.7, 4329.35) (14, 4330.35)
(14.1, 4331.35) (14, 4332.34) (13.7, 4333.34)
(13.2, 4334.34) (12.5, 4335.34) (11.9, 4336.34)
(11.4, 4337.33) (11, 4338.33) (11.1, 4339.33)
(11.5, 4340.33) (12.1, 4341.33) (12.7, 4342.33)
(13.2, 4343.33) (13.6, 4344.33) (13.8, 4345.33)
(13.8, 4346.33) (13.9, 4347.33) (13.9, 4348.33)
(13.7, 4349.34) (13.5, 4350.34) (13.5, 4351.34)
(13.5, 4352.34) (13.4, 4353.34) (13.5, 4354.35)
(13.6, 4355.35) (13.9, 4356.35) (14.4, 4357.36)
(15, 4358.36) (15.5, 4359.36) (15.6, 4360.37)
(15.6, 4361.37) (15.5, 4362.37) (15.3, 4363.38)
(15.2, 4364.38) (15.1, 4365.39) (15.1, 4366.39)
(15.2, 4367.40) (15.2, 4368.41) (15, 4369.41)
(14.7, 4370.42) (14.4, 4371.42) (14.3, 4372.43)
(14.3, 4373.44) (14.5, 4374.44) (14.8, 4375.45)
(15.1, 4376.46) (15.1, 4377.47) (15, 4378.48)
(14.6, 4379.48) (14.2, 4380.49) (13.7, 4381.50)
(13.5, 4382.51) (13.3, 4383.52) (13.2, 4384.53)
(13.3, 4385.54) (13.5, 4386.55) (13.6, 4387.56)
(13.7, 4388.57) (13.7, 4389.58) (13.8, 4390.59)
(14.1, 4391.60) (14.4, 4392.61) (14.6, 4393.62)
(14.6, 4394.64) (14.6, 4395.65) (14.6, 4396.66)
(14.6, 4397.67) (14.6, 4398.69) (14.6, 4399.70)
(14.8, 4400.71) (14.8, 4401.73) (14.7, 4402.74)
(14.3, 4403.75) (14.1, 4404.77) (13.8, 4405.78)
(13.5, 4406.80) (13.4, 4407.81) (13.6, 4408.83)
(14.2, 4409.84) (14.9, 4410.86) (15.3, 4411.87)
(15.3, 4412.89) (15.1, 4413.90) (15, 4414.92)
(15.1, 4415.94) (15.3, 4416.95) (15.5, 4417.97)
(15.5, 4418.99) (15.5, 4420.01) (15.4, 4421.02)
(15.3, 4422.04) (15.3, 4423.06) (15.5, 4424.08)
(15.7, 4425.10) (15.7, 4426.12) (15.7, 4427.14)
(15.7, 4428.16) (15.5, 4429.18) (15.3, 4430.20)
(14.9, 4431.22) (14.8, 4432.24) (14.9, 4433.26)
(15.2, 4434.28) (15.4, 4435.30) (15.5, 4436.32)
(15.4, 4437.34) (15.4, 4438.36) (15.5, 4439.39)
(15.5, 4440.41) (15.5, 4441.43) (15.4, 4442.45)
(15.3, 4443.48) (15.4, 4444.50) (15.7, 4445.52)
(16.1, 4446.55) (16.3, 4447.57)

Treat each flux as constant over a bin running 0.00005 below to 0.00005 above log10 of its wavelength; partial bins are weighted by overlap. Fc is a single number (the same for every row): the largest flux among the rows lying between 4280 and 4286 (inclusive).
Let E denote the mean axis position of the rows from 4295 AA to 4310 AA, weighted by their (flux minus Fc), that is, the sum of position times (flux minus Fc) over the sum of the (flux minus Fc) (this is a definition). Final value 4303.4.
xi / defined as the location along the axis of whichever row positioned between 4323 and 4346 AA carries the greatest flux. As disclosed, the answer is 4331.35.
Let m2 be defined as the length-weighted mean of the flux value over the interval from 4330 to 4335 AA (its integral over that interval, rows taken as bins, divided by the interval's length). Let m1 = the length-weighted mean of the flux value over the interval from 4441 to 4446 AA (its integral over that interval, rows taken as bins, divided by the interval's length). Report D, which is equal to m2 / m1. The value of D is 0.89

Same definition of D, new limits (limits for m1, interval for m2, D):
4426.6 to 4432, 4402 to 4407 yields 0.92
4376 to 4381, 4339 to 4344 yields 0.82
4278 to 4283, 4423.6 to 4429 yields 1.15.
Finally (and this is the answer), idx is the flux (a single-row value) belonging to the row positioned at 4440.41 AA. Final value 15.5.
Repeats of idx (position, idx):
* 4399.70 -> 14.6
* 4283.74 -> 13.8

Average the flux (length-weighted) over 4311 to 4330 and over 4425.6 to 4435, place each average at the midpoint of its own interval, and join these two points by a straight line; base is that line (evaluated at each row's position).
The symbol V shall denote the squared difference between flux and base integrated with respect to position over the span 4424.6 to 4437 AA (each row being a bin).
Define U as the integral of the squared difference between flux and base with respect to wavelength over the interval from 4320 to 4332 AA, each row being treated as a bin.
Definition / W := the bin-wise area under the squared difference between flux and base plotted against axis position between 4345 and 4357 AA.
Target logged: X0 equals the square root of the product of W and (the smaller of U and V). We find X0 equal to 2.4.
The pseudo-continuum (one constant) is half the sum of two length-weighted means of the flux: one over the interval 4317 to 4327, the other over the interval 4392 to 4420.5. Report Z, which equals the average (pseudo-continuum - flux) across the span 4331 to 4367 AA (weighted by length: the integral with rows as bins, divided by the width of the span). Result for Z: 0.8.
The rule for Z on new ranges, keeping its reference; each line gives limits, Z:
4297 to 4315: 3.5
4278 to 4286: 0.8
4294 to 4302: 3.0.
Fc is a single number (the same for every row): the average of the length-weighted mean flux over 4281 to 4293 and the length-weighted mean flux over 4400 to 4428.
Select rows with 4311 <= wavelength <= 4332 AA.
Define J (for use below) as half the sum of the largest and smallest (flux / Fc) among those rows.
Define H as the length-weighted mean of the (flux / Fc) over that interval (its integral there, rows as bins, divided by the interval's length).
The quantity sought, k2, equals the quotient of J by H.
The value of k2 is 0.947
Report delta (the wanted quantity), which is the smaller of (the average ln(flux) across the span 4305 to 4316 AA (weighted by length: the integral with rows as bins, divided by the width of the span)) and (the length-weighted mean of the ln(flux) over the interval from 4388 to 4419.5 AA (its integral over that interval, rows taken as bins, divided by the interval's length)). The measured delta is 2.43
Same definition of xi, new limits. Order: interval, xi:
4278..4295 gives 4282.75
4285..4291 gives 4285.71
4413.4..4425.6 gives 4425.10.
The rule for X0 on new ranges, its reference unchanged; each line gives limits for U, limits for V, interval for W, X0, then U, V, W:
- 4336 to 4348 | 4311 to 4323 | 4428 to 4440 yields 4.0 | 41.0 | 18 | 1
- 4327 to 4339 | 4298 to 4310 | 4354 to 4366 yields 15.4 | 24.4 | 110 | 10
